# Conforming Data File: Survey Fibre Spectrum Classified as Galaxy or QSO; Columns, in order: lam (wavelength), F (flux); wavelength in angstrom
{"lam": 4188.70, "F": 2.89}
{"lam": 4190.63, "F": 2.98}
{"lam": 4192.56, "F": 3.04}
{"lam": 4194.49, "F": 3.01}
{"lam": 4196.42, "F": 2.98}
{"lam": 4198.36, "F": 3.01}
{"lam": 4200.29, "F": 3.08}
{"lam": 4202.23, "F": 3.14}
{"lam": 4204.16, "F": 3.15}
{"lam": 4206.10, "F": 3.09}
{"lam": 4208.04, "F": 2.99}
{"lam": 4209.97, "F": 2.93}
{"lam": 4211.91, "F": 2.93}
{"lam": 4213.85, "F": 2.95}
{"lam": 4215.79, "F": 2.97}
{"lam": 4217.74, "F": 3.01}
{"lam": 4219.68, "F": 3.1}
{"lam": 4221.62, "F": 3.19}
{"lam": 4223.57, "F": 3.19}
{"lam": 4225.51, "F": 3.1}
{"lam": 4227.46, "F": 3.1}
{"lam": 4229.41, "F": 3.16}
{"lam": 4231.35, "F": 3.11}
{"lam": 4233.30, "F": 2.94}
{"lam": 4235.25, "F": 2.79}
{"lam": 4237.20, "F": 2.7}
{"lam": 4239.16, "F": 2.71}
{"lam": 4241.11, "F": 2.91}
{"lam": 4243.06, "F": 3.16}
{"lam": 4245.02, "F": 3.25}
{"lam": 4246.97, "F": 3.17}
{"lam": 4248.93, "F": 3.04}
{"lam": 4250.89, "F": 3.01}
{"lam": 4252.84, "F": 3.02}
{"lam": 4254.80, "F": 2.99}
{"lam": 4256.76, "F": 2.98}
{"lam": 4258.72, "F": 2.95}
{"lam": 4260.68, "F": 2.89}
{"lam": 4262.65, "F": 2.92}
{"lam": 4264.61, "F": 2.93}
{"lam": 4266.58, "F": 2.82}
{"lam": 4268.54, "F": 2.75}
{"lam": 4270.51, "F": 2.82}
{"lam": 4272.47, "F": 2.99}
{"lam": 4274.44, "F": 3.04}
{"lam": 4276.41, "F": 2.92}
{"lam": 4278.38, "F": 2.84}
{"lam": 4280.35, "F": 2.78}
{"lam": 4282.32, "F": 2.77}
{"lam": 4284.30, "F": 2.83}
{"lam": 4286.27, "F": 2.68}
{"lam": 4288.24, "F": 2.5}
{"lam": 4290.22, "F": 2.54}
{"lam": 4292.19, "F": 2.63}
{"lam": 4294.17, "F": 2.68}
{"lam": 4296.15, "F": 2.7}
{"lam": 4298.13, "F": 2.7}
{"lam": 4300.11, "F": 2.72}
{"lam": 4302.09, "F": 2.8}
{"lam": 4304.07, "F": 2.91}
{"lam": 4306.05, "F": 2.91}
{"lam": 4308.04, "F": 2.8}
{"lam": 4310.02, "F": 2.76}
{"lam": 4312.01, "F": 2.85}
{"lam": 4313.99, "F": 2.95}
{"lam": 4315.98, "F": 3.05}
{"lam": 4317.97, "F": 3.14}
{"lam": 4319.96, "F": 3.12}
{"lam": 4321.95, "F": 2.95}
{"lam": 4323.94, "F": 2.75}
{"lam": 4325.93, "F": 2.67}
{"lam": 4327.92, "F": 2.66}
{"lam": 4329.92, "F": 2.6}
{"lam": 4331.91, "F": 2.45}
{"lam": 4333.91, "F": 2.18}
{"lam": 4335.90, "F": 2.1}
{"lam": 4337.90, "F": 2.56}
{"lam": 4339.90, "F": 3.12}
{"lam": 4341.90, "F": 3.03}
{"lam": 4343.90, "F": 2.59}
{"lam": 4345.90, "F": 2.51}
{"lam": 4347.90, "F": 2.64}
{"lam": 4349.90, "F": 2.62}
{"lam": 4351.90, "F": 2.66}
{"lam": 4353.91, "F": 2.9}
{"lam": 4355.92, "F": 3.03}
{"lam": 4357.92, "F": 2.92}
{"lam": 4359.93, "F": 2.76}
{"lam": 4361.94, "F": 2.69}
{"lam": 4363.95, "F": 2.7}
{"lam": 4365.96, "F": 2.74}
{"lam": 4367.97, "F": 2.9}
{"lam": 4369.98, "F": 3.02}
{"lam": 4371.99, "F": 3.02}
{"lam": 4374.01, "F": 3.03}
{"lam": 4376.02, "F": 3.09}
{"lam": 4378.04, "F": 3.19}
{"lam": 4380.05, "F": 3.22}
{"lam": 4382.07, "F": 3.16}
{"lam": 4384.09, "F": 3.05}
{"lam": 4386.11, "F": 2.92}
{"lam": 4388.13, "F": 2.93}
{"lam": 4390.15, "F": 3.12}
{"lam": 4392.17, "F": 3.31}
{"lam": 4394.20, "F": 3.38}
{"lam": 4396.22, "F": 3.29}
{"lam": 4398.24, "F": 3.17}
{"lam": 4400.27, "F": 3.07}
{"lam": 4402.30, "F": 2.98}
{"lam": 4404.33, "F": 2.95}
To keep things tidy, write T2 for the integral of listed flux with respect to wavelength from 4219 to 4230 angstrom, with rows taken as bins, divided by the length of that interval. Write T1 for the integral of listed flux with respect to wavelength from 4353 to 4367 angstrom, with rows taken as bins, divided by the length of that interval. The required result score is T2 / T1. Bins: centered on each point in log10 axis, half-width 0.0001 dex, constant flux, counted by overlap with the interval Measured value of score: 1.11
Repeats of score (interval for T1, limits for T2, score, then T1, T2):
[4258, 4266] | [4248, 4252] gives 1.04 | 2.91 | 3.0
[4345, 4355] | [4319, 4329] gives 1.06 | 2.67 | 2.8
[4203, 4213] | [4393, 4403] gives 1.05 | 3.02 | 3.2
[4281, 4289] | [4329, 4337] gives 0.86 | 2.70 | 2.3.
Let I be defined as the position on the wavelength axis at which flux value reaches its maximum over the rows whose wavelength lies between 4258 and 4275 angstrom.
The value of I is 4274.44 angstrom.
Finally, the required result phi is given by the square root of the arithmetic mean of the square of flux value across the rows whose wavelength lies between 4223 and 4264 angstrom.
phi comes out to 3.0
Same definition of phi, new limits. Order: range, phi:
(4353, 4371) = 2.9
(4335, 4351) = 2.7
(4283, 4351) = 2.7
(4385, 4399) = 3.2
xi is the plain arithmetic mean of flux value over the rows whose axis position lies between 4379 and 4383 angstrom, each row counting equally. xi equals 3.19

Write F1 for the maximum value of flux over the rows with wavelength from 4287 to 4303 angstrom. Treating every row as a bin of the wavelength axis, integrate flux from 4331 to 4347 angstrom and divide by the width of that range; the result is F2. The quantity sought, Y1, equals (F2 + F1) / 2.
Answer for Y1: 2.68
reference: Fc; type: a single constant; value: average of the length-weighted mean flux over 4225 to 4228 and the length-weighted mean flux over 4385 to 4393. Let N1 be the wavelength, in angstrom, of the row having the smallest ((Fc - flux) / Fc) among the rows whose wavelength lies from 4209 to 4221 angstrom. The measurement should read 4219.68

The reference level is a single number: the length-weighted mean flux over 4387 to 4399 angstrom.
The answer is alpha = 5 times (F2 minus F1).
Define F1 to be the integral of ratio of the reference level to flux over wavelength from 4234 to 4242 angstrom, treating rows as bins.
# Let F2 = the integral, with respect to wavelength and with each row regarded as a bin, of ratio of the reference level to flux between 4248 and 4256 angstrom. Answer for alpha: -3.5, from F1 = 9.2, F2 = 8.5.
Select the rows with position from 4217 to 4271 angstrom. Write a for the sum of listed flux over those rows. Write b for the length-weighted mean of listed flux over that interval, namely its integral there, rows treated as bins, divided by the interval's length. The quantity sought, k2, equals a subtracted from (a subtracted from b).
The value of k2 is -164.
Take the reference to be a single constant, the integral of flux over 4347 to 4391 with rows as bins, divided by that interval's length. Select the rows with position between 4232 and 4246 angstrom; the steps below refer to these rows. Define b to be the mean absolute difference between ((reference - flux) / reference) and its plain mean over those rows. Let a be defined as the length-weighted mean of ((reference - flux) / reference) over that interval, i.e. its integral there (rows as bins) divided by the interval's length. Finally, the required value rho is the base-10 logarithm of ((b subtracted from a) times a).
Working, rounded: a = -0.001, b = 0.057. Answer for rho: -4.1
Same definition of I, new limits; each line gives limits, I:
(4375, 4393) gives 4392.17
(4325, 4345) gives 4339.90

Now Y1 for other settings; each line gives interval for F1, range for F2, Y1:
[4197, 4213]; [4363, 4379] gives 3.06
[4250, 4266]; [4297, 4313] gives 2.91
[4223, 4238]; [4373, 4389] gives 3.13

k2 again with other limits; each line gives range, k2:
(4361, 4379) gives -50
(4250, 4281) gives -90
